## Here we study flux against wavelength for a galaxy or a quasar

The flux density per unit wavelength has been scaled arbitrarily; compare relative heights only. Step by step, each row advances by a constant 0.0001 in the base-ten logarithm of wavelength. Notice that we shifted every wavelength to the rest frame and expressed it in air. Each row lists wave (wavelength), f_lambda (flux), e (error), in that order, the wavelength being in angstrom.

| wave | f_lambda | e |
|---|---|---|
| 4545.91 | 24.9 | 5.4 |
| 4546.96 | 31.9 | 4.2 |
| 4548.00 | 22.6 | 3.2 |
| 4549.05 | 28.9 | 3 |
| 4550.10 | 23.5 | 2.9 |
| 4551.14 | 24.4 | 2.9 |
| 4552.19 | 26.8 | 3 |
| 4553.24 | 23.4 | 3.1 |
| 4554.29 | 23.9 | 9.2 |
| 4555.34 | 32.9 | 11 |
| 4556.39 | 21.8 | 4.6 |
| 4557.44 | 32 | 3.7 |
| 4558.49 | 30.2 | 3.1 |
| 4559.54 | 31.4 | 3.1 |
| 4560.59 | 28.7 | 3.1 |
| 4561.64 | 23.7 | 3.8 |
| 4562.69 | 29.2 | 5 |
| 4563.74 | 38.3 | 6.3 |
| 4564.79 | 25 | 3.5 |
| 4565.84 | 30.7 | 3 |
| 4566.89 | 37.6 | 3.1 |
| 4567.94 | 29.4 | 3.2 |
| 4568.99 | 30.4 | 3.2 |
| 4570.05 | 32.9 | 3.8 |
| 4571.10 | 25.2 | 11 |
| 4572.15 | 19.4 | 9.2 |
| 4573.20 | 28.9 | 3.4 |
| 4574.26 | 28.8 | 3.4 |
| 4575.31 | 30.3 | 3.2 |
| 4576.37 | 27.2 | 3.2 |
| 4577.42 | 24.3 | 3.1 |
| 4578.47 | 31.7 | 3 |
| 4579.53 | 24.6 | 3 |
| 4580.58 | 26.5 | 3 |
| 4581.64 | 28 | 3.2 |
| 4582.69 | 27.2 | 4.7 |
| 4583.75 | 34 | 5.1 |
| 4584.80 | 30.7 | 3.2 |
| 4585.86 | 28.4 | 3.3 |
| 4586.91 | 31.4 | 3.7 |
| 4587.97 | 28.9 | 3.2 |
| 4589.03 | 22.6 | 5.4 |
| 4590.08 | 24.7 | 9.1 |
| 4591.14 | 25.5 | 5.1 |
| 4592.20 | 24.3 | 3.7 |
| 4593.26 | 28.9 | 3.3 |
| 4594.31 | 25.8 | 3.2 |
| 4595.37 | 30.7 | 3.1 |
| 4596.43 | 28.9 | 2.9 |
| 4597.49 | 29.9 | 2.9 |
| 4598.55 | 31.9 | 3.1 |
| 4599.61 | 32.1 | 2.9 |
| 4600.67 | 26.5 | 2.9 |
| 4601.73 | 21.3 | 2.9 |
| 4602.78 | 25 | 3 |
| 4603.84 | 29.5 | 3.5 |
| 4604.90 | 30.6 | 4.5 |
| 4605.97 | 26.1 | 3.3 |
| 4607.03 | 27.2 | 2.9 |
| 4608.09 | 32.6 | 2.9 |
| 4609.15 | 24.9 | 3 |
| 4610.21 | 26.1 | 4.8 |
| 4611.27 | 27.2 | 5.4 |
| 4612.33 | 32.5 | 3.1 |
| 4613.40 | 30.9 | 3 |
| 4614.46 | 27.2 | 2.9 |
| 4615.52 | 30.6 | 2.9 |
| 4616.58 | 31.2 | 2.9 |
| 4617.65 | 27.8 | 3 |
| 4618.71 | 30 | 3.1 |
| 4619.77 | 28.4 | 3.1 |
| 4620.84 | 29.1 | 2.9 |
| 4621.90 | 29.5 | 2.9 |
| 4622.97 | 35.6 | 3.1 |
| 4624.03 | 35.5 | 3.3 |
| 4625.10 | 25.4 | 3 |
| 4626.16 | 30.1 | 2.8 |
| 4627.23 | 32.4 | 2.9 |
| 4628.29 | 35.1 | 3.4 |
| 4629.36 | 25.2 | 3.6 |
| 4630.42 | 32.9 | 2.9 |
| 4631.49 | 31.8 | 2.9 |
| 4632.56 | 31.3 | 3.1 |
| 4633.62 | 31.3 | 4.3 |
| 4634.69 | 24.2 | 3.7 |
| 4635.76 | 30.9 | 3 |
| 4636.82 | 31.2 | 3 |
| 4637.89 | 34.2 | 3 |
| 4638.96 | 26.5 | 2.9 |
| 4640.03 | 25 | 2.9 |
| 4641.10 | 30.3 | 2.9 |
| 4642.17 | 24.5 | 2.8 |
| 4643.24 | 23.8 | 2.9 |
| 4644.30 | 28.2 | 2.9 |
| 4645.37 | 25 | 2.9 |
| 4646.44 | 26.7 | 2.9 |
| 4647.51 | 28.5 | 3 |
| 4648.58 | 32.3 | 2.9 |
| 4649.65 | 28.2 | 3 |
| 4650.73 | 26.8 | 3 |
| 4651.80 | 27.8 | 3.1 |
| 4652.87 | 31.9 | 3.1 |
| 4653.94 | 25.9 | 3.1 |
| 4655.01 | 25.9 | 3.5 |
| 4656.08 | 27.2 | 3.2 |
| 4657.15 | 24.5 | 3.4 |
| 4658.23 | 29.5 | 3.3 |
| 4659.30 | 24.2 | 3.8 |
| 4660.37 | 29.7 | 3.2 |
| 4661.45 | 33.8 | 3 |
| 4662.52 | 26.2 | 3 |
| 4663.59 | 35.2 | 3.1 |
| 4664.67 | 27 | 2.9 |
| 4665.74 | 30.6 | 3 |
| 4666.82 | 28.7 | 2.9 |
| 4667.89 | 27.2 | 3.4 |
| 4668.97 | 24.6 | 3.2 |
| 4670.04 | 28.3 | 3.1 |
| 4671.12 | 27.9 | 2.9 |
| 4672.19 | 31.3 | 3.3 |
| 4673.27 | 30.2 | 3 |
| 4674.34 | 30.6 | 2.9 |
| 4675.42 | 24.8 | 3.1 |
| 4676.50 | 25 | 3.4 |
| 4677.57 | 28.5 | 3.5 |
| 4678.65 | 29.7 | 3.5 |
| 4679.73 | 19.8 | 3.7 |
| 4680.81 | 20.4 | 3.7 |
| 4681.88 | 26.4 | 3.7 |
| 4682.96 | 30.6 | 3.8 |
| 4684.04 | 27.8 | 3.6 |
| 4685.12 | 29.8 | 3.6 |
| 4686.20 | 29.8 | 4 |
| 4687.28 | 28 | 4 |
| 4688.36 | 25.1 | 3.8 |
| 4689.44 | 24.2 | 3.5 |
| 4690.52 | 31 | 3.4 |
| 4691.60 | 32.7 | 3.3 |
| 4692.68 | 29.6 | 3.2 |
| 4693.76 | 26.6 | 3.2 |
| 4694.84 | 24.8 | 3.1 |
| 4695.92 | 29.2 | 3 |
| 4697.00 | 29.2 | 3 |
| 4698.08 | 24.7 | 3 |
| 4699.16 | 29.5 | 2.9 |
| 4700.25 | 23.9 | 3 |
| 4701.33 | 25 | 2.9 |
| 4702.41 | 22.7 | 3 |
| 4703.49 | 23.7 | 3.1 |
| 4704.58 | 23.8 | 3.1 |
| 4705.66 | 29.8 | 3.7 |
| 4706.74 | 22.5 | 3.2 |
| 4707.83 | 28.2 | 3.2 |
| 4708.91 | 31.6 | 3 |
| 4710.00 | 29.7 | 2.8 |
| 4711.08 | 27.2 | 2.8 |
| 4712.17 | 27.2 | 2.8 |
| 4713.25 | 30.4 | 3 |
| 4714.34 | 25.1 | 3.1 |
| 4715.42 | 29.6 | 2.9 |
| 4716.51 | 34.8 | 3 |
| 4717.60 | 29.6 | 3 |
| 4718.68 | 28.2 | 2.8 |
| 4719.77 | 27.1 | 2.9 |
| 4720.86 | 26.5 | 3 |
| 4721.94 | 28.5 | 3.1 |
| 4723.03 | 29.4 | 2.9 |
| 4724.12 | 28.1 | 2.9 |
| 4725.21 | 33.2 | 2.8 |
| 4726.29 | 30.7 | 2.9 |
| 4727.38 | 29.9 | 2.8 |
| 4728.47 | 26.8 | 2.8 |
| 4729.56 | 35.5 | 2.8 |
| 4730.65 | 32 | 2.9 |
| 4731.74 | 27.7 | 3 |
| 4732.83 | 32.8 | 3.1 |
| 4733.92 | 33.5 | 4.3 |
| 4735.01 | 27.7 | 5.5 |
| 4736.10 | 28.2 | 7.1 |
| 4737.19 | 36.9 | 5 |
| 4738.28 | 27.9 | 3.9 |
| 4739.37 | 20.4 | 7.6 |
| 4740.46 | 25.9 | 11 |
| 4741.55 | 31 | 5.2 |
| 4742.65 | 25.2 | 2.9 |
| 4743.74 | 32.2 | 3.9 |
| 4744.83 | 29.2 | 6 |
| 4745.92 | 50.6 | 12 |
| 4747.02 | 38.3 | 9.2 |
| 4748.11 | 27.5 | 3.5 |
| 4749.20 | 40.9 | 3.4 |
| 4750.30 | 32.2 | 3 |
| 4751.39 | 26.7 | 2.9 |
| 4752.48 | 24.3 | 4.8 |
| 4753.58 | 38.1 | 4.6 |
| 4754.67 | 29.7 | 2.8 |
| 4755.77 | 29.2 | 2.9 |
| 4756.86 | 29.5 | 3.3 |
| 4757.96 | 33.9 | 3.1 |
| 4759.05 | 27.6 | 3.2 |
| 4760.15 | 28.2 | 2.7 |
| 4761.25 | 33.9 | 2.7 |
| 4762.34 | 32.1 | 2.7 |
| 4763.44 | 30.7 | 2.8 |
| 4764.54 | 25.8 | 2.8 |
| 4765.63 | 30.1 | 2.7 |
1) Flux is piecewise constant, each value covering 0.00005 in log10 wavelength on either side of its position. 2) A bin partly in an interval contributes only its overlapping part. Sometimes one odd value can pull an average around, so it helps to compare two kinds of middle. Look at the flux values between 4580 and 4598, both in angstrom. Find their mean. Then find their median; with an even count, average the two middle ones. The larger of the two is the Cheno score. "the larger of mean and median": 28.4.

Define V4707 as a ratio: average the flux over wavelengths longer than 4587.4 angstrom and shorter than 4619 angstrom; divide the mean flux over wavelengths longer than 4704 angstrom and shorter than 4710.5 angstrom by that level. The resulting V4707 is 0.98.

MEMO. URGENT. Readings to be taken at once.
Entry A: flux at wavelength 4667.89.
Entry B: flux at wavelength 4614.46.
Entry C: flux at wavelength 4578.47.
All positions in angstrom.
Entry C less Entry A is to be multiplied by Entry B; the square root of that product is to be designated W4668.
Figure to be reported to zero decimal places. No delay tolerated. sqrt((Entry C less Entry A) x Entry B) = 11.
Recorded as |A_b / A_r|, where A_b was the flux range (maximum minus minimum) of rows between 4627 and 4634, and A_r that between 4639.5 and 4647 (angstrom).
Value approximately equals 1.5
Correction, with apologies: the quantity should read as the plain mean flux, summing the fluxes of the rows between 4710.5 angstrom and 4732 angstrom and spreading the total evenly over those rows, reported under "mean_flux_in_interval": 29.4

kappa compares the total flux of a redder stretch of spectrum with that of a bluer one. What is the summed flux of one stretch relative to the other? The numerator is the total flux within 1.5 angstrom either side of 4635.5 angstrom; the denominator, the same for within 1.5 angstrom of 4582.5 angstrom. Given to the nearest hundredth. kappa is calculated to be 0.97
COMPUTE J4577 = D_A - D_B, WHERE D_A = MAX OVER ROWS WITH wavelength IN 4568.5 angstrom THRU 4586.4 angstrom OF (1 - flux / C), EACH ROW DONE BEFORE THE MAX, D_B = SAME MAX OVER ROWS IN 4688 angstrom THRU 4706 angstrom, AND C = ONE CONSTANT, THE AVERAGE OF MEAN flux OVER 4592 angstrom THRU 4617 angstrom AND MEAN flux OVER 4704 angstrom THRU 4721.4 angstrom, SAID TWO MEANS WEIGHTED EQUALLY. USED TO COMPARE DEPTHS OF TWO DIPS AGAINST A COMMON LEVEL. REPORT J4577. 0.12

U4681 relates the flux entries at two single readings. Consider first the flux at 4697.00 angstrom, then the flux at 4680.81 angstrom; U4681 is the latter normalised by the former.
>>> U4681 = 0.699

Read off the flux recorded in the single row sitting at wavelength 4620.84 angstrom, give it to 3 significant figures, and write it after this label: 29.1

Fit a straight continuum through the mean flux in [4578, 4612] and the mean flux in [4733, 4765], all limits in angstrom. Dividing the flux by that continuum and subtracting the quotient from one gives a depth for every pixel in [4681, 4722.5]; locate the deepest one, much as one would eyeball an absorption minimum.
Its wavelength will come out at 4706.74 angstrom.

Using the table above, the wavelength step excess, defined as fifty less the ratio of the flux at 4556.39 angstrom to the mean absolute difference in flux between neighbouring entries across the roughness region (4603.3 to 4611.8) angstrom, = 43.1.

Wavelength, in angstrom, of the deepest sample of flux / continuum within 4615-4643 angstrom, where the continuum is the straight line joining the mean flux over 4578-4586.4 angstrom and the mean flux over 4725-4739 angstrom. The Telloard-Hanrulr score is 4634.69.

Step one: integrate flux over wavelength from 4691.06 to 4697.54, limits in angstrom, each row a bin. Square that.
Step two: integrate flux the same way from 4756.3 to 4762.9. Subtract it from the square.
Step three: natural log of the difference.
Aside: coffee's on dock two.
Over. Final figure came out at 10.4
